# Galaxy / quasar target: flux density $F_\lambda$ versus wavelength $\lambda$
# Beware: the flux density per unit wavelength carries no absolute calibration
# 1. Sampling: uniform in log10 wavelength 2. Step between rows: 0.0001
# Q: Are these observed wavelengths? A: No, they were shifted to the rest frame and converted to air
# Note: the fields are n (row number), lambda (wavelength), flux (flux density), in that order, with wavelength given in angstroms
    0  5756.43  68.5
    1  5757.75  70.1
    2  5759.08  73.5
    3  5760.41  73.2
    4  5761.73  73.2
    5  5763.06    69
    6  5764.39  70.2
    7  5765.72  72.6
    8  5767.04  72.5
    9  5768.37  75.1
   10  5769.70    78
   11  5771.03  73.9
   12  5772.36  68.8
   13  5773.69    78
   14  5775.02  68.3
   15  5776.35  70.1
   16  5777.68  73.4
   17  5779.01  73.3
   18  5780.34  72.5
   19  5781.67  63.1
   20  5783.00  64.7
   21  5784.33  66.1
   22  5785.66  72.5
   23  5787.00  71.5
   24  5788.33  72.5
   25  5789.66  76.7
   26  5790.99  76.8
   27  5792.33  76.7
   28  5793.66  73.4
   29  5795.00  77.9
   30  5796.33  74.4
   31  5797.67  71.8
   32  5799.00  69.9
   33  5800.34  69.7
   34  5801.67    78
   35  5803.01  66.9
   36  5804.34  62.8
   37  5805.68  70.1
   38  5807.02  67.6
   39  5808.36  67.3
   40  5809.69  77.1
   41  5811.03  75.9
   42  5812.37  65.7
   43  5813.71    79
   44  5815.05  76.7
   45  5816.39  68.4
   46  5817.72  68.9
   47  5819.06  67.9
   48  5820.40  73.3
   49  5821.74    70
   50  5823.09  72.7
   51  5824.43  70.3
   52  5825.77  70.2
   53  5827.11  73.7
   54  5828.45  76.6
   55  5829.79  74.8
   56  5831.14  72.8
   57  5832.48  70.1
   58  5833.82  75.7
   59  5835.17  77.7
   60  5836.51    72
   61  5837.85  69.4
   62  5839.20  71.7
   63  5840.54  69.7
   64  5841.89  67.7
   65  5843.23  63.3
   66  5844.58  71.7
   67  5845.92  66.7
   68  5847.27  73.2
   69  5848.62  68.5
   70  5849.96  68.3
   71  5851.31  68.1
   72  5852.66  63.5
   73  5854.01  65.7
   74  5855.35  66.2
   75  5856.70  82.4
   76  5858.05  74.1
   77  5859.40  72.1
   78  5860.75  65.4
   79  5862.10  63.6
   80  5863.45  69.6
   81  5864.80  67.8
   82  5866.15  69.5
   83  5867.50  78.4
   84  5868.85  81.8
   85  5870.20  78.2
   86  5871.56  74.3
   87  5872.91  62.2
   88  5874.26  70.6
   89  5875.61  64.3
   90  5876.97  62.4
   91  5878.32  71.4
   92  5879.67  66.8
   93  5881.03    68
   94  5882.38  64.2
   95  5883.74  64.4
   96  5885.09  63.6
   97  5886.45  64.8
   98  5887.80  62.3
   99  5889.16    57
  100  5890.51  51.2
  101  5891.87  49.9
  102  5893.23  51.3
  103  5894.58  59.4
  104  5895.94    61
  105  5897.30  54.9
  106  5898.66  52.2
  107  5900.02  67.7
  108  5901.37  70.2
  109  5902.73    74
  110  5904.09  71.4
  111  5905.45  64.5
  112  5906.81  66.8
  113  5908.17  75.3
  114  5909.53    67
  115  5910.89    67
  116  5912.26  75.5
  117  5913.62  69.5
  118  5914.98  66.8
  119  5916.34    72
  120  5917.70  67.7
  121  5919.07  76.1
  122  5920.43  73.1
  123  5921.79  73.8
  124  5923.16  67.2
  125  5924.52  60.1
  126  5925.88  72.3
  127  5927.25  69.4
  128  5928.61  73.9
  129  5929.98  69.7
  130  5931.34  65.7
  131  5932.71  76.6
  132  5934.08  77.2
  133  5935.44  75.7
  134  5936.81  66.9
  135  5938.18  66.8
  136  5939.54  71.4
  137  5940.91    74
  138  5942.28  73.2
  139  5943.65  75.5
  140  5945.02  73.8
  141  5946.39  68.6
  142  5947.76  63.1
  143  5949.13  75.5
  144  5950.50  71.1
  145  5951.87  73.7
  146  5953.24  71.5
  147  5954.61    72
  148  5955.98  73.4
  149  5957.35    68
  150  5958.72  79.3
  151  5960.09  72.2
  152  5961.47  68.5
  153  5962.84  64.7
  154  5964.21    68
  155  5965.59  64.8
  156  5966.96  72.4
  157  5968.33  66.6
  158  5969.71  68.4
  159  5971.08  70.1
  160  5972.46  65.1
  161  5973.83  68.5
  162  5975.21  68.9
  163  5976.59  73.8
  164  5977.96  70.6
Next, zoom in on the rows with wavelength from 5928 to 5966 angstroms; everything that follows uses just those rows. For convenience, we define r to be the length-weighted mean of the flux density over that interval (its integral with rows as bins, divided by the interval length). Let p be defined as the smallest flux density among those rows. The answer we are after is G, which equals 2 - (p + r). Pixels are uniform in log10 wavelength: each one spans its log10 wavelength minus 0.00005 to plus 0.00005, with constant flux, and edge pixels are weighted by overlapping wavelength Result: -132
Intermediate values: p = 63.1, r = 71.3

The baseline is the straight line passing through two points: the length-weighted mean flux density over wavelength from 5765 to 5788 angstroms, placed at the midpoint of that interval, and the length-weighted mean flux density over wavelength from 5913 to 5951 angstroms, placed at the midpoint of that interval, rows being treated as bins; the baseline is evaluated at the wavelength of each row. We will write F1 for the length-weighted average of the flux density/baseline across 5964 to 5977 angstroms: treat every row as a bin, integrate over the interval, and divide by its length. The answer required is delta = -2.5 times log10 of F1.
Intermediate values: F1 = 0.97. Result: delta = 0.04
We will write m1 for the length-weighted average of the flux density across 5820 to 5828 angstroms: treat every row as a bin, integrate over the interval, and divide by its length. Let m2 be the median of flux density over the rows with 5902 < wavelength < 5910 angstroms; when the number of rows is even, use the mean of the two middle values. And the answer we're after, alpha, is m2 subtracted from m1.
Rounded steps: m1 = 71.8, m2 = 69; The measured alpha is 2.6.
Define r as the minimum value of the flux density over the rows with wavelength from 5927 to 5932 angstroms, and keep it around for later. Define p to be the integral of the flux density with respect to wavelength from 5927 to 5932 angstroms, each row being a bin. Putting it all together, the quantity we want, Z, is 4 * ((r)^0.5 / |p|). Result 0.093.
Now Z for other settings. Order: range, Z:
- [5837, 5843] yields 0.079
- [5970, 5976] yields 0.079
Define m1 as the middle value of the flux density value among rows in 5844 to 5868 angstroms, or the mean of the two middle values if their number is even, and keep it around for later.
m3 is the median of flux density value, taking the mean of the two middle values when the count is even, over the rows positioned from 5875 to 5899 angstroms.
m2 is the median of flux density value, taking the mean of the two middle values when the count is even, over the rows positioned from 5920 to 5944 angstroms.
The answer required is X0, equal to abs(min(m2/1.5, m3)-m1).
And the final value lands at 19.9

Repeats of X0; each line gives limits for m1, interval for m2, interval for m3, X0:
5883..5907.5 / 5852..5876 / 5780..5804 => 16.6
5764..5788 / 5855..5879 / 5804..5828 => 25.8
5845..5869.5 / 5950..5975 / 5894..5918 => 22.2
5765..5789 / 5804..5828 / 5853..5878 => 25.7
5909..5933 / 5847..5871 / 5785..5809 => 23.6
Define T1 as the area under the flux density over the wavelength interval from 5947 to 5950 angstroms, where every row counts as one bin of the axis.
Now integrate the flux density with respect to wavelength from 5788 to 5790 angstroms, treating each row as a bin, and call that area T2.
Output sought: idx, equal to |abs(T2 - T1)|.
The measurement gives 59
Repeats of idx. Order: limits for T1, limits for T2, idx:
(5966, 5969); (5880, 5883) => 9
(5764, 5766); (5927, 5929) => 1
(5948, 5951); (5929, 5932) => 11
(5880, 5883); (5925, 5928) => 12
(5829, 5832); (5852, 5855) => 26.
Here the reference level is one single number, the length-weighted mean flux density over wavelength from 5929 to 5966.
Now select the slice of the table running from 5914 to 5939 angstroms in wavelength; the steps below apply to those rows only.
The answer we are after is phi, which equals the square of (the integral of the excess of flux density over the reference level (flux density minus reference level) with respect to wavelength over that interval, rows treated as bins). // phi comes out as 222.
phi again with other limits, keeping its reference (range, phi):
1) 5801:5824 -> 9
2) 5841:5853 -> 1433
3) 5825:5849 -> 35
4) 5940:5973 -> 403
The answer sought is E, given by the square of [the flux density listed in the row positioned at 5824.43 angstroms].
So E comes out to 4942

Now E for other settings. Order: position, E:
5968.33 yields 4436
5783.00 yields 4186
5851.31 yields 4638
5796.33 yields 5535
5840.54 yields 4858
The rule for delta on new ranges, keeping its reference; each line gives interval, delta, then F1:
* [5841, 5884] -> 0.03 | 0.97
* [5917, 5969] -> 0.00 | 1.00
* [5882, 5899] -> 0.22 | 0.82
